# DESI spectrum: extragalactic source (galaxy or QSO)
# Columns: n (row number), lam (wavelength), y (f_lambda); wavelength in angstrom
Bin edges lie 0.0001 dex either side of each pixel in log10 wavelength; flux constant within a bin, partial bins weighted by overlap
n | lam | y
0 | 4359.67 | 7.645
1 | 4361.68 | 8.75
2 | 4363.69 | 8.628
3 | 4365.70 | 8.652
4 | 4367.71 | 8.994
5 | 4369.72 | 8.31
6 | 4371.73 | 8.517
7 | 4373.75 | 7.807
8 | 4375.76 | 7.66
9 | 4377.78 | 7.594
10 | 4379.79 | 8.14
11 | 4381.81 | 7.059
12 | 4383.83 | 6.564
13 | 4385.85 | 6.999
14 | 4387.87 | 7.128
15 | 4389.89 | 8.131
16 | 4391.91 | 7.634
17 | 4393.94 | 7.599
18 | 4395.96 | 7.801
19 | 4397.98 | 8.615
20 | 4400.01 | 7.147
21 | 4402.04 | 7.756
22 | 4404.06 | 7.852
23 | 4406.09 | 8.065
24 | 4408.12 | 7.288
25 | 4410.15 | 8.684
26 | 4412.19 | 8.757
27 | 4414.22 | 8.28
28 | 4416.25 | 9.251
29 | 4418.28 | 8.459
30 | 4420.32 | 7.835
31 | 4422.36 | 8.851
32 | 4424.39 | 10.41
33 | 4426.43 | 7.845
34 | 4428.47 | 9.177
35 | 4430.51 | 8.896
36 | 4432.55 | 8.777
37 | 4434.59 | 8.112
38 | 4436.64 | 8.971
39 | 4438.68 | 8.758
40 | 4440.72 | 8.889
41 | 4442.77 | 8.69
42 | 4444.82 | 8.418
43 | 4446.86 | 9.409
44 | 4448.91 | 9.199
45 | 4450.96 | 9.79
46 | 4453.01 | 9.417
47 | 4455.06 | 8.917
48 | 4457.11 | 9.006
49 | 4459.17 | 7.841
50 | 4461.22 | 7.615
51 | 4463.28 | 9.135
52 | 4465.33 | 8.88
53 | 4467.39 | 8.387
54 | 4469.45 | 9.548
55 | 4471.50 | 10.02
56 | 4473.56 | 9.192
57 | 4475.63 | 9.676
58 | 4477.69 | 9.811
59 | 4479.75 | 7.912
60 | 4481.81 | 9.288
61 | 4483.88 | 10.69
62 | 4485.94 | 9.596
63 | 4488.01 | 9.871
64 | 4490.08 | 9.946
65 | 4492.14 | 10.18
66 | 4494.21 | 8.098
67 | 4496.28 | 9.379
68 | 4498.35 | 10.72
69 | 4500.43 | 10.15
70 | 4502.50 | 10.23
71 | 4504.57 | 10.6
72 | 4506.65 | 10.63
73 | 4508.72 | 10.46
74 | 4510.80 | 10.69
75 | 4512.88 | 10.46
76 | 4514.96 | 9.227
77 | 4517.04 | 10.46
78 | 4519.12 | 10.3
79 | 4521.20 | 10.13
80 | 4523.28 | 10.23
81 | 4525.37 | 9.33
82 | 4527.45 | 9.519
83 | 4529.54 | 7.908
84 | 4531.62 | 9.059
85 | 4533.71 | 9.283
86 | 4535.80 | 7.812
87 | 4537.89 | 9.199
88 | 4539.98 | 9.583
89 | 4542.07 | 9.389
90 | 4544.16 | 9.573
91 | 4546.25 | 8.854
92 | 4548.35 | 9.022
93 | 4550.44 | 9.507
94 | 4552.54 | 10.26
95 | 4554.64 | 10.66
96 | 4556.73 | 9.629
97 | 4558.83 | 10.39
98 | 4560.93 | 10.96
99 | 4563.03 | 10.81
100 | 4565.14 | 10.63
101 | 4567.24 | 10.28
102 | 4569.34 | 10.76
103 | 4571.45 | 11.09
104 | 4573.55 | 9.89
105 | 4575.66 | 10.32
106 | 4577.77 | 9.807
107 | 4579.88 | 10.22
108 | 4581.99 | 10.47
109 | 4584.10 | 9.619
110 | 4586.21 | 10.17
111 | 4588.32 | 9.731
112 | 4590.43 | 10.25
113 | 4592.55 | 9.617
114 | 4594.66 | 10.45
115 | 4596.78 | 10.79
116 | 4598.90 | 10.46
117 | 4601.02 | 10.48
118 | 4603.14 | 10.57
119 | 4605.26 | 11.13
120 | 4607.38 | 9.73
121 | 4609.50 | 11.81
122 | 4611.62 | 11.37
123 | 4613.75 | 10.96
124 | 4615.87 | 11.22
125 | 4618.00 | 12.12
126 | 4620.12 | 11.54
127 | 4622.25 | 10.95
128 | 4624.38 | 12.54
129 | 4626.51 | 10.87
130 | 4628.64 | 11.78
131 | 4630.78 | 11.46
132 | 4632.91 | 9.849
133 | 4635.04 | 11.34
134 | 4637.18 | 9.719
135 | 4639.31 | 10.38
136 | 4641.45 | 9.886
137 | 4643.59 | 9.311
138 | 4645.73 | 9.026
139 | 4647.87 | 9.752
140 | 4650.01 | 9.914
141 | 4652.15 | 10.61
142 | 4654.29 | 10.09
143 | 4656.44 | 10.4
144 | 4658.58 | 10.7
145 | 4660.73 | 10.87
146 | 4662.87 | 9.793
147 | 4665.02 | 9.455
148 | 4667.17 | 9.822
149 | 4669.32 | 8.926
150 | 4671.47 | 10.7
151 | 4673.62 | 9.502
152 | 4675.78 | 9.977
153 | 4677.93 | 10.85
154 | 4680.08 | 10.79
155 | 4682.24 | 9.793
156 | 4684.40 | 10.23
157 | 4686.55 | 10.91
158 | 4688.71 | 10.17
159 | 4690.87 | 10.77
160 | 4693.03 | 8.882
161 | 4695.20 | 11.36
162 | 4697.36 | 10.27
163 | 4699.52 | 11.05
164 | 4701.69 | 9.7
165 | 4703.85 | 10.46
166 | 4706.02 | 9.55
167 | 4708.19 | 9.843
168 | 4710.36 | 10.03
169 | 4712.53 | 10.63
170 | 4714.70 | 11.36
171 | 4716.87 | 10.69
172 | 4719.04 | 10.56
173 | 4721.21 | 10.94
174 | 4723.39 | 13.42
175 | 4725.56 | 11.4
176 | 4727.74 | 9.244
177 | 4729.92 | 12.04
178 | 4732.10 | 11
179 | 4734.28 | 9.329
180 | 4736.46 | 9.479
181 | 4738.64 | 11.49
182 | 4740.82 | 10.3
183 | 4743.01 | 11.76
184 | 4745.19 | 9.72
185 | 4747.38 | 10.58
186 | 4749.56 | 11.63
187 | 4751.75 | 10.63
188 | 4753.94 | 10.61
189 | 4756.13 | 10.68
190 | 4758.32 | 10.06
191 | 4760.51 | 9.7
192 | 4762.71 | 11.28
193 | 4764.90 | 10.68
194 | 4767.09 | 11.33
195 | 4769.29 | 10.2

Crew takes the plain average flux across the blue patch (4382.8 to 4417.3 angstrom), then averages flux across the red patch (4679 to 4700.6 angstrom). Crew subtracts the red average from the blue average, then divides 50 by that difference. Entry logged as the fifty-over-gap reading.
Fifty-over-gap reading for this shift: -19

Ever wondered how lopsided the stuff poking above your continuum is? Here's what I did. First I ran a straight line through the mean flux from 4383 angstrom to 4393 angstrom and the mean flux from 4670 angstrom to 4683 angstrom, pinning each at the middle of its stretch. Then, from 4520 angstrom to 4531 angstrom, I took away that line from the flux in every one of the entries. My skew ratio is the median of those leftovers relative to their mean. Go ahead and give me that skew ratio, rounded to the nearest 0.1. 1.1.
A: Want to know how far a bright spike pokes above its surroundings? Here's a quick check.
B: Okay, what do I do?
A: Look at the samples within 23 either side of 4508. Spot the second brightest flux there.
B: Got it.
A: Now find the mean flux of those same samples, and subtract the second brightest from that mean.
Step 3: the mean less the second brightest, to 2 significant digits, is -0.78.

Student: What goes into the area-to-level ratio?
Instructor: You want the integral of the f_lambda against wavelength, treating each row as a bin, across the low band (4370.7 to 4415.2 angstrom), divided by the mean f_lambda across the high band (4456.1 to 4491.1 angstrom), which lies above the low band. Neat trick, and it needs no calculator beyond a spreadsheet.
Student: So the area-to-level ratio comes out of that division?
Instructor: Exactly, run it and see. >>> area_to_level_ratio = 38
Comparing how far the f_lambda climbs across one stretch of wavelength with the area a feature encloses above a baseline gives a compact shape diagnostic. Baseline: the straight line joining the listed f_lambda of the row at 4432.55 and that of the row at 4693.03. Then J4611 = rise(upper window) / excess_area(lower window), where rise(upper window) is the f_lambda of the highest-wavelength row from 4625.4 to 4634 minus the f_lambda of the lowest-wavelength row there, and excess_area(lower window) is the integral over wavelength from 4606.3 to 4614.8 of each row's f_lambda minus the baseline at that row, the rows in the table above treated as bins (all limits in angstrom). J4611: -0.057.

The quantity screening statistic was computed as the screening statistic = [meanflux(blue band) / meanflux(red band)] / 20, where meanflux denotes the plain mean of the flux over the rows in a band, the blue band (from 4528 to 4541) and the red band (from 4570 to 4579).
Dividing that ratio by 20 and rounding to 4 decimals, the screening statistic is 0.0429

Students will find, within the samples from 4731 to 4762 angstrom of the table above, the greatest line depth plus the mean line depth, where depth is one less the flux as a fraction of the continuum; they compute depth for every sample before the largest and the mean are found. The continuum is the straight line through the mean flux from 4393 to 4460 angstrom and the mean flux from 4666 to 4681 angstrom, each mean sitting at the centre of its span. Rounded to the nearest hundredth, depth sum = 0.11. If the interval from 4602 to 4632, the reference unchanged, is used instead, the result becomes -0.17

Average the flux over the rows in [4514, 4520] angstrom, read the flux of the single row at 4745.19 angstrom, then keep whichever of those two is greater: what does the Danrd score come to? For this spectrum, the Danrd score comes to 10.0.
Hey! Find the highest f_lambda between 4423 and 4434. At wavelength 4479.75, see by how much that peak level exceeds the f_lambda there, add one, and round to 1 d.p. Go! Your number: 3.5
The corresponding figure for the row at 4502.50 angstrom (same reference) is 1.2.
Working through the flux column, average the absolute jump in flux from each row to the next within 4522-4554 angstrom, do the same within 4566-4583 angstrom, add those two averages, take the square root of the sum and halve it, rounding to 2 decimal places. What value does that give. 0.55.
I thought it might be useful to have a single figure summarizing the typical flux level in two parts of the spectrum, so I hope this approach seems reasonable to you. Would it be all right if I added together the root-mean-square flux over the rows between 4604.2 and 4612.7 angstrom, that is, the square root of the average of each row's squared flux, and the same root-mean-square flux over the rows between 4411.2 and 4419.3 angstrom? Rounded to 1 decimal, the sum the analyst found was 19.7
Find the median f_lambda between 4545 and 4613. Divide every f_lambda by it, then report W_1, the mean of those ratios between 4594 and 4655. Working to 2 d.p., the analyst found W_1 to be 1.03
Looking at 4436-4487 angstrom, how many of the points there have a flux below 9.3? 16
